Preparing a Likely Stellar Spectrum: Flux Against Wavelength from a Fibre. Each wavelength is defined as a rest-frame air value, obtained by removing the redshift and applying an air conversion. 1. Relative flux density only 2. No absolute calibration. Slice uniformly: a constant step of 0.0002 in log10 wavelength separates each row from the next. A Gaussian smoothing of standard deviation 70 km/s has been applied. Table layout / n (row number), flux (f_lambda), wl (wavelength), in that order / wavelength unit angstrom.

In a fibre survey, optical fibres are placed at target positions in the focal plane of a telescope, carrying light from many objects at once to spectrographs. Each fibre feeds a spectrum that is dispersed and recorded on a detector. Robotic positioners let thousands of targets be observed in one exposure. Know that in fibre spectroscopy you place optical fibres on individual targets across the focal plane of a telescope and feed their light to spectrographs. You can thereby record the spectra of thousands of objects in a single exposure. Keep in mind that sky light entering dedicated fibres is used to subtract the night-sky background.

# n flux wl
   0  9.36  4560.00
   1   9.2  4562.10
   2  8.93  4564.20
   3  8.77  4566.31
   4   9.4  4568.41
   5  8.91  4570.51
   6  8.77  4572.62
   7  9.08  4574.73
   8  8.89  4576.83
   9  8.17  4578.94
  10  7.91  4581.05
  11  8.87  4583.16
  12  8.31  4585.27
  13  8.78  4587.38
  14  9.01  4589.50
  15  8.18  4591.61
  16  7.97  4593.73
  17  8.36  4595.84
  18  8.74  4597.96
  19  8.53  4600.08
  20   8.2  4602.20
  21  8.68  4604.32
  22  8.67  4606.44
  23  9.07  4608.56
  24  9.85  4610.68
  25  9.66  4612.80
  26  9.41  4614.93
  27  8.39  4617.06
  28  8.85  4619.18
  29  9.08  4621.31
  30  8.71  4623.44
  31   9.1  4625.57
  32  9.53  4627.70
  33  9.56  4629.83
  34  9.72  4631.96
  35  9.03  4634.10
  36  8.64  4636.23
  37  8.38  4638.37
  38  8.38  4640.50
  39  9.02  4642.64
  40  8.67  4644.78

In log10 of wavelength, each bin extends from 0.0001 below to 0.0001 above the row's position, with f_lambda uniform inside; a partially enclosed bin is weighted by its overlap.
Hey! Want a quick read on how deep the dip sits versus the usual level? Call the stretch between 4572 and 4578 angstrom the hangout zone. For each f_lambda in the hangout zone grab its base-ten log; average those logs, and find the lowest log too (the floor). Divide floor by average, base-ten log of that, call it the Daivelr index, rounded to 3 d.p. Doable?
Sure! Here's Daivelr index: -0.003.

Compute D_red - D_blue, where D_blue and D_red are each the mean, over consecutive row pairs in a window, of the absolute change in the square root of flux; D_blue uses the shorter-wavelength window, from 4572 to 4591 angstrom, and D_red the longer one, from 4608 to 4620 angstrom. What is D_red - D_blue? 0.010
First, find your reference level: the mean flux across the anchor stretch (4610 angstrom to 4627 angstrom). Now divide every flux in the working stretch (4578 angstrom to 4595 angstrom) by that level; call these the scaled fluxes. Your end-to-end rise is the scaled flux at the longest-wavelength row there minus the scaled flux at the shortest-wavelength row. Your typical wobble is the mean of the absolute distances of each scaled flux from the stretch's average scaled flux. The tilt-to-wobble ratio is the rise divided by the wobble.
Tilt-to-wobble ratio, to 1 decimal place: -0.5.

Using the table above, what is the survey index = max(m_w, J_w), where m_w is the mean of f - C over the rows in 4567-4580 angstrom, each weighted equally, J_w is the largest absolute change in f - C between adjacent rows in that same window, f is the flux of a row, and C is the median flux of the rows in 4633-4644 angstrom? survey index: 0.72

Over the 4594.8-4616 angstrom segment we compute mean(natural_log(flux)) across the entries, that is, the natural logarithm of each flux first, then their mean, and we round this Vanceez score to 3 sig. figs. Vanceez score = 2.19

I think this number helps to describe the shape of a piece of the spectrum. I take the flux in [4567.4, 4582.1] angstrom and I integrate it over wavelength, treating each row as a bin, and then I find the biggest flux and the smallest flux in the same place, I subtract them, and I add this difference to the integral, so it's 130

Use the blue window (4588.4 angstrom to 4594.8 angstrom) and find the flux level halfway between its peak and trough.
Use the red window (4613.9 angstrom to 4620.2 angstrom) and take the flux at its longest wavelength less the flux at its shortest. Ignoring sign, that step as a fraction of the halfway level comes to 0.066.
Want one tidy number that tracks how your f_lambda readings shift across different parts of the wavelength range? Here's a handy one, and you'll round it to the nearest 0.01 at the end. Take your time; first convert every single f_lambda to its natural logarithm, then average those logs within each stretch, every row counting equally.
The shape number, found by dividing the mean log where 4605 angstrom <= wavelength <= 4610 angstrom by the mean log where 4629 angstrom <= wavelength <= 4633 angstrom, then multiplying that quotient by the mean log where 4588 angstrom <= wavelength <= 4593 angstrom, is 2.07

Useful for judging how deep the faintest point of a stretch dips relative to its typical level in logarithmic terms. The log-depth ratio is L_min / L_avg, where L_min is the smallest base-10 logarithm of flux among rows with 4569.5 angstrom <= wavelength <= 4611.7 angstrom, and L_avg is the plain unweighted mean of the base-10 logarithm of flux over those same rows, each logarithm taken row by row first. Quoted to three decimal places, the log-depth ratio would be 0.959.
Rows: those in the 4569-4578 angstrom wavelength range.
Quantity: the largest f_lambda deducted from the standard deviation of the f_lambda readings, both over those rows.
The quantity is -9.0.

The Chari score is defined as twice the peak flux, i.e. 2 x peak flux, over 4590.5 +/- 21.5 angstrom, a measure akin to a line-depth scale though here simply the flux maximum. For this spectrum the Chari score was 19.7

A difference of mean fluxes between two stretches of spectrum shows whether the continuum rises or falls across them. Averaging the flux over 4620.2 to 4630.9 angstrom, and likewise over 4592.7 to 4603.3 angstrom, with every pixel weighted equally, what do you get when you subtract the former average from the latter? -0.8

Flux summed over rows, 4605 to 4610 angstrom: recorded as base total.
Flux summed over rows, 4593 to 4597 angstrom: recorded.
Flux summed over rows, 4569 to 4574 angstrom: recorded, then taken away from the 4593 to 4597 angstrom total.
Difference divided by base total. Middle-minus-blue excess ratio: -0.08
